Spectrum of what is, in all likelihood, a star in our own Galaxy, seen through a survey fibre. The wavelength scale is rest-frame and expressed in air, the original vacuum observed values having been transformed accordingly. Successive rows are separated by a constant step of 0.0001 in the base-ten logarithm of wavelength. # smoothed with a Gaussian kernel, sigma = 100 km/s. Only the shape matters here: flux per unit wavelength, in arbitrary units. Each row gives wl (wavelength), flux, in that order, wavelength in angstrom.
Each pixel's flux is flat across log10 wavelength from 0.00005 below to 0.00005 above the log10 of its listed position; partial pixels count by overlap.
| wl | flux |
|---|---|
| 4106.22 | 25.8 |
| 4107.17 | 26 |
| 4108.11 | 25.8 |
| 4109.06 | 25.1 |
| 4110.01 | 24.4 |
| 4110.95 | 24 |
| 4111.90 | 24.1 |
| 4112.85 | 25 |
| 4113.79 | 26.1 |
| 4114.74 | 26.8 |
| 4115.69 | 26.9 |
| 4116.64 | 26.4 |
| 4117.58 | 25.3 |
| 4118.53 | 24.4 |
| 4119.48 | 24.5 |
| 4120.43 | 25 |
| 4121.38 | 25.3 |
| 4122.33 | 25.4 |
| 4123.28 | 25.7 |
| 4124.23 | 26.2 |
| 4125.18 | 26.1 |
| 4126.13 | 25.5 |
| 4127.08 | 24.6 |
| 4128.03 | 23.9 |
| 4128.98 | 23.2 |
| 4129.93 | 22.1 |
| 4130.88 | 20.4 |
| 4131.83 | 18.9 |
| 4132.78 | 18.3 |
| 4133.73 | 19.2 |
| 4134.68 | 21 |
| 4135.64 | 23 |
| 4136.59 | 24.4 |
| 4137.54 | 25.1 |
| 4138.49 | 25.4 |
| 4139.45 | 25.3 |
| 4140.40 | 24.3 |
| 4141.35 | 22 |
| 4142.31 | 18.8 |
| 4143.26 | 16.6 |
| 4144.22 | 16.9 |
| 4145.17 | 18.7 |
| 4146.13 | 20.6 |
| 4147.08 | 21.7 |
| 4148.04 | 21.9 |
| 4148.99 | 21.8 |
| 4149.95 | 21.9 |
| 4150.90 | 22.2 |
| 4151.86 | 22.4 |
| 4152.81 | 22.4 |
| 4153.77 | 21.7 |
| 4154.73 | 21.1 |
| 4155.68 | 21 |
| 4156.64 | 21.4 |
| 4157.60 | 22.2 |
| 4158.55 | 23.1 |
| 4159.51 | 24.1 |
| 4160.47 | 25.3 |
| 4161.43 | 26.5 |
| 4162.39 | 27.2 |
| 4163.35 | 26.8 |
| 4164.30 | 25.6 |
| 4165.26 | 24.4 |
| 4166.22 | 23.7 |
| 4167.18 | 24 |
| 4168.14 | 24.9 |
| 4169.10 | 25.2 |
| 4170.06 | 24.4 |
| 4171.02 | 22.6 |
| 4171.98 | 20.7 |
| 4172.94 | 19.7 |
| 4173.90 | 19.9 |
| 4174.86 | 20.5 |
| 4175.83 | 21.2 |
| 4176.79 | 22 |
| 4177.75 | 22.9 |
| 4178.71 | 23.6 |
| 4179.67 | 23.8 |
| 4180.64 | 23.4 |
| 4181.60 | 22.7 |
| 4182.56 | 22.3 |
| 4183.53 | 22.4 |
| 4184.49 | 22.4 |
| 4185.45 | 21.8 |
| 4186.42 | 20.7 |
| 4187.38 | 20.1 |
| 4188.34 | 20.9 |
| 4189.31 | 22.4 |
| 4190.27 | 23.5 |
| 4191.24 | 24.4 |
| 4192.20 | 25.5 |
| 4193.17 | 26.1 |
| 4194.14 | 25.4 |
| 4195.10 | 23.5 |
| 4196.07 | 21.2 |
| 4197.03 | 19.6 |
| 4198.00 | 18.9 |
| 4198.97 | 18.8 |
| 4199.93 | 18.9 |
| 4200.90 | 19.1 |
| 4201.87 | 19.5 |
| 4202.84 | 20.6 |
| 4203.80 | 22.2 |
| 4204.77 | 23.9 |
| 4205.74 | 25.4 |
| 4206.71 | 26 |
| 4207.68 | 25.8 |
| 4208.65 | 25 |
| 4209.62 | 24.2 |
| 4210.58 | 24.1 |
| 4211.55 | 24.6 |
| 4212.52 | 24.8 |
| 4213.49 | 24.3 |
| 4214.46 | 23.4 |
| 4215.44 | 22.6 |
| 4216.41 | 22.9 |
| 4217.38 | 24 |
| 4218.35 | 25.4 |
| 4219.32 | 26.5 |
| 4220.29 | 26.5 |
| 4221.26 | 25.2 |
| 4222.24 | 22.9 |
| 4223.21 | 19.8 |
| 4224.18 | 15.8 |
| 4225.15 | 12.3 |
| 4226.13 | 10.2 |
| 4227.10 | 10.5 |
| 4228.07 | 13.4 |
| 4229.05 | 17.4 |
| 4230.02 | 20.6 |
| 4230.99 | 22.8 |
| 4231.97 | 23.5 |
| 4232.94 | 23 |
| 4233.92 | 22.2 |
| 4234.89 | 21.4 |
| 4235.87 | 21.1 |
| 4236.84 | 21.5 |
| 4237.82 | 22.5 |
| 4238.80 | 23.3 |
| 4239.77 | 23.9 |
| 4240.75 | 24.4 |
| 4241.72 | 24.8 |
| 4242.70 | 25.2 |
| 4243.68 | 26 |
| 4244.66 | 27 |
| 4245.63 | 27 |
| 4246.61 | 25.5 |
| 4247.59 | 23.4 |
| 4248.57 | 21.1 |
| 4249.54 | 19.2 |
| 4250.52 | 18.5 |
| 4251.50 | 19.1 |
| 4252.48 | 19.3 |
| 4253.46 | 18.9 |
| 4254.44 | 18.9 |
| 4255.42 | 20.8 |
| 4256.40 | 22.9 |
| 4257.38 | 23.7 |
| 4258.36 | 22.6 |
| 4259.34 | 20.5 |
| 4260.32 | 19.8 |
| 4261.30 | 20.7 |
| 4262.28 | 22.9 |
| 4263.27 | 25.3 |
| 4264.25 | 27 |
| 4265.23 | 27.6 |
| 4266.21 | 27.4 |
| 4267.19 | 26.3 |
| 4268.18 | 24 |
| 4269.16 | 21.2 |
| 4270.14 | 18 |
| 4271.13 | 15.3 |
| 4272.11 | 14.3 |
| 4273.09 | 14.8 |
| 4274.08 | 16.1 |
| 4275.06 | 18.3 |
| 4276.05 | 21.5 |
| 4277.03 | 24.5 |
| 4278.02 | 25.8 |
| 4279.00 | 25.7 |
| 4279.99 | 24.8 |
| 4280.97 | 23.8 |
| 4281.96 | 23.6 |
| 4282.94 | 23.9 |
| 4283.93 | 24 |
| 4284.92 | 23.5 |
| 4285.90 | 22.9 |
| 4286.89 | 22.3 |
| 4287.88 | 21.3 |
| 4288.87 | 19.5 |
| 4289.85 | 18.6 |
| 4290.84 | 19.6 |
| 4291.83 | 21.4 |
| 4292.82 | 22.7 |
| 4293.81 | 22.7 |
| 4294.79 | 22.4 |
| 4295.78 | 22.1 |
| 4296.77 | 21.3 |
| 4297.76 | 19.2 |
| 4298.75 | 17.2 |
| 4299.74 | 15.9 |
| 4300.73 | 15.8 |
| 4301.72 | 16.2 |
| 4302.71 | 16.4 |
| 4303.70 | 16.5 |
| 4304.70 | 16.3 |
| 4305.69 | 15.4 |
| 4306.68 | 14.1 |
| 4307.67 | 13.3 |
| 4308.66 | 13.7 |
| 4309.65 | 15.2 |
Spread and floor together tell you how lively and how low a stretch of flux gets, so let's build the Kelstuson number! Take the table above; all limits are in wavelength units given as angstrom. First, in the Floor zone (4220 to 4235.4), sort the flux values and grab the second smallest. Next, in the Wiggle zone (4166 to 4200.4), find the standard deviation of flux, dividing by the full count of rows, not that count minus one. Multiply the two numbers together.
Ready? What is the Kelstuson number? 21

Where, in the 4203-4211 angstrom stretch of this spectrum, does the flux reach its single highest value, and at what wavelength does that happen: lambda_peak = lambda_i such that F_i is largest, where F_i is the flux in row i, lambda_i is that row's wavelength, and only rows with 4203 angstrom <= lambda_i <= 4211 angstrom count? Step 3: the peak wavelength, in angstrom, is 4206.71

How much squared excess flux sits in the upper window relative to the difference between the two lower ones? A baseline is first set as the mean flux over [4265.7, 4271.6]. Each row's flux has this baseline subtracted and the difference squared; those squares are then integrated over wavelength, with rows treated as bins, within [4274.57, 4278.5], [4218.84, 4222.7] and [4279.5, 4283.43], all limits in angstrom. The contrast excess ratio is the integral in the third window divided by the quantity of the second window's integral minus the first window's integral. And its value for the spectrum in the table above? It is 1.1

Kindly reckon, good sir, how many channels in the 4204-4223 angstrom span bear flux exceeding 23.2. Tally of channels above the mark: 16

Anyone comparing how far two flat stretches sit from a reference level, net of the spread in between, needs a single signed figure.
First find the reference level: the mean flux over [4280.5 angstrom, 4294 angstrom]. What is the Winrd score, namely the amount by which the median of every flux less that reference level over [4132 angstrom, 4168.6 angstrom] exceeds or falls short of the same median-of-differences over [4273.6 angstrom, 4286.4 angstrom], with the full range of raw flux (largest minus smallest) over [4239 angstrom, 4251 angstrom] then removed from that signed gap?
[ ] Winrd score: -10.0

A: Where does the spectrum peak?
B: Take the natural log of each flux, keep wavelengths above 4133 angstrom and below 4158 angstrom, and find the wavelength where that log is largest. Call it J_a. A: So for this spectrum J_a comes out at 4138.49 angstrom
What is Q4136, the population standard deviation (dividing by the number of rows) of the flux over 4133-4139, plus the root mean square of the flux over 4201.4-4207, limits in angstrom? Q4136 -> 25.3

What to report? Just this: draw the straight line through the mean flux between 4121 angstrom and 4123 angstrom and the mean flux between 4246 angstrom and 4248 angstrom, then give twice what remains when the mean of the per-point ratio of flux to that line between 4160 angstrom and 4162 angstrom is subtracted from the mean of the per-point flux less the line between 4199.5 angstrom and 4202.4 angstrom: -13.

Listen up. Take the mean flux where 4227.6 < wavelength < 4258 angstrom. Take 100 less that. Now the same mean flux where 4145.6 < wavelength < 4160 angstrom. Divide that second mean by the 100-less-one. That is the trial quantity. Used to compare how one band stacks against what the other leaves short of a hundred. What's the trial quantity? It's 0.282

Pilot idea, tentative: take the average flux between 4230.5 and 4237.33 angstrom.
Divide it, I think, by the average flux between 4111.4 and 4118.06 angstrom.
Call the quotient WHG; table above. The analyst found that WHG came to 0.86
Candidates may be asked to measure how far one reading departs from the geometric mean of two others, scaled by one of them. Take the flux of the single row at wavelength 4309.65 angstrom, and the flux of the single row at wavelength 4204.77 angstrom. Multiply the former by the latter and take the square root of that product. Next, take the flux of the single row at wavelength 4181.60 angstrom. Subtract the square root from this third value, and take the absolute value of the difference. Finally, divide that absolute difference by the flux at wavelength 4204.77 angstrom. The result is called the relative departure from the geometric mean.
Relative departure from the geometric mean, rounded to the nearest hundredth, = 0.15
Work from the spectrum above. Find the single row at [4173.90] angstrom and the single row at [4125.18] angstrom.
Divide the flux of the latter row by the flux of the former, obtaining 1.3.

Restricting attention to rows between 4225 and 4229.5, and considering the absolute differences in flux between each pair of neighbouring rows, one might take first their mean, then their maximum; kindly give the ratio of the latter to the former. 1.72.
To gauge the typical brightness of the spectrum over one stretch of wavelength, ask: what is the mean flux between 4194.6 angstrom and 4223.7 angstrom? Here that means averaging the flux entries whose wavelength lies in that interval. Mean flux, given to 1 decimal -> 23.0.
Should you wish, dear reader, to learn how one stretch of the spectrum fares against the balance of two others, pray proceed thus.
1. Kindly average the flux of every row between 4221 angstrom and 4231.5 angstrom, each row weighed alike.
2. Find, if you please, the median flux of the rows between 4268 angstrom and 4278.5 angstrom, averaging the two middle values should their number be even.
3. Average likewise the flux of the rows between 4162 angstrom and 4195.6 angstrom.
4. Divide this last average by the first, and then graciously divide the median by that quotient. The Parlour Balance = 14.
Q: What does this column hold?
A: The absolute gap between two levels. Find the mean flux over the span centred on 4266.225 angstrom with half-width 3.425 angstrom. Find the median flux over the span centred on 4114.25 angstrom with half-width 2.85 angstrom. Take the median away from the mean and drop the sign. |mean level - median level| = 0.7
